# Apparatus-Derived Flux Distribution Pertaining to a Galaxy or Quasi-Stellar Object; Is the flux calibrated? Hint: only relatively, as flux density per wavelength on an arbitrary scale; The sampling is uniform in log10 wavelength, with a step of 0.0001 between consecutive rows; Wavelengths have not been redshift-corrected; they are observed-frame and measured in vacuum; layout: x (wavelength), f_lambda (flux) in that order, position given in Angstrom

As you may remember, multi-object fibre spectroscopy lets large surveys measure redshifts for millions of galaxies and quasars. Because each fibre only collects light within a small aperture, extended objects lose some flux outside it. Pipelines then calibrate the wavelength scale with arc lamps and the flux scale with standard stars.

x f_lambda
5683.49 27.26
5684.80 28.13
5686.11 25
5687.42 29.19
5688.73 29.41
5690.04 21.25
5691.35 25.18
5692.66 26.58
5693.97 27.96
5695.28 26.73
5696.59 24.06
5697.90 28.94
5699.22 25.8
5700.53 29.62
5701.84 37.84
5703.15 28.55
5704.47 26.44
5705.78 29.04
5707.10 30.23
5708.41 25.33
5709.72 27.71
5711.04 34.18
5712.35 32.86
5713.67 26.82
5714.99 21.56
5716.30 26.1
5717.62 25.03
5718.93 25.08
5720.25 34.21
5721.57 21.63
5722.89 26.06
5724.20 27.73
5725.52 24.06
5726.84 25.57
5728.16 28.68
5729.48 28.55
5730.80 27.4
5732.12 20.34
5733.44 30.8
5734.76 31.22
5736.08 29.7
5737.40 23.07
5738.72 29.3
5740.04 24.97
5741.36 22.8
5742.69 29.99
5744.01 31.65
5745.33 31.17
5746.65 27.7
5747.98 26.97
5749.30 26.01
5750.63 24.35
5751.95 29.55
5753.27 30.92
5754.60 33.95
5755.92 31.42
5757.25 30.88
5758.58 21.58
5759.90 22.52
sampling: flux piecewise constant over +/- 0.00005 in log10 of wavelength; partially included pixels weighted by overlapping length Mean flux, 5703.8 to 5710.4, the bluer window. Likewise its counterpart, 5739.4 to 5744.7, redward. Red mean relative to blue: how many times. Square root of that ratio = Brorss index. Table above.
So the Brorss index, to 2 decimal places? 0.99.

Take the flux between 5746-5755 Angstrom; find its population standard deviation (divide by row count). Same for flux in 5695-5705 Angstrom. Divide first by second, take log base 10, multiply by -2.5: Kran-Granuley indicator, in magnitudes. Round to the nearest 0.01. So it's 0.29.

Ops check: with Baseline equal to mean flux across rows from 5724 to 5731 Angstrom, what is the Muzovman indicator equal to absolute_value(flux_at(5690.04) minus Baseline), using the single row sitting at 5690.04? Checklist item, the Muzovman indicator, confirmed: 5.7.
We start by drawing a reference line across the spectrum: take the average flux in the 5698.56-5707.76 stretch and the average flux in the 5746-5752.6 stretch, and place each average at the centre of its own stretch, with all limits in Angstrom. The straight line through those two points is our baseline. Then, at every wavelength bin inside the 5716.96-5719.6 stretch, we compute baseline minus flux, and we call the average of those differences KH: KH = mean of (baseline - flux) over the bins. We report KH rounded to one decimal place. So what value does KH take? 3.7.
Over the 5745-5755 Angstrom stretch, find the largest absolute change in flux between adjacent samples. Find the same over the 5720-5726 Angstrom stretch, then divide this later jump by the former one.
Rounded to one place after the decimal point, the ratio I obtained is 2.4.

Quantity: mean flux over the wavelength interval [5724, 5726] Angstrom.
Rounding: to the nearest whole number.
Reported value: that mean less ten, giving 16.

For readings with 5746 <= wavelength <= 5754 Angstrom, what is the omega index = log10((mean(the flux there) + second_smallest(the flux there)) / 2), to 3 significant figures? 1.43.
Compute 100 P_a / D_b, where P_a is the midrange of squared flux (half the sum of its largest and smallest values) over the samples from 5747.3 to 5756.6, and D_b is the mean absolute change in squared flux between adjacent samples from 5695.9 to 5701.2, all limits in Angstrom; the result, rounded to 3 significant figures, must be 408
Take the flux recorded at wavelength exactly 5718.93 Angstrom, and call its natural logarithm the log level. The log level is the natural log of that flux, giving 3.22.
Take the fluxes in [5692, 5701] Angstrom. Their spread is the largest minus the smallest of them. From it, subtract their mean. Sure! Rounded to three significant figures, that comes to -21.5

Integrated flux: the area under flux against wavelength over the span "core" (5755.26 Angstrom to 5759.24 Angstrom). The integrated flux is 111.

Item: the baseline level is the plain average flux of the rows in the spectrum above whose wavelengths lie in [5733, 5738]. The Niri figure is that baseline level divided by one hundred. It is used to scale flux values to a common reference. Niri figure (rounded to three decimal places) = 0.287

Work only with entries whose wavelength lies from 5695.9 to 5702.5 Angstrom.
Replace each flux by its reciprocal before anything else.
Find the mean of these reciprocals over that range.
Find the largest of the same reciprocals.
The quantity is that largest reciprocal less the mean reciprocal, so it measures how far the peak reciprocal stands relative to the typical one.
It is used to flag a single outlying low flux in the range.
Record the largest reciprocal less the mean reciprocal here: 0.0065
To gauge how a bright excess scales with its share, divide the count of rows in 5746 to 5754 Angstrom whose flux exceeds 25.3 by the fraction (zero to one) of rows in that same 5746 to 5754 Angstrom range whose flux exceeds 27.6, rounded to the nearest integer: 10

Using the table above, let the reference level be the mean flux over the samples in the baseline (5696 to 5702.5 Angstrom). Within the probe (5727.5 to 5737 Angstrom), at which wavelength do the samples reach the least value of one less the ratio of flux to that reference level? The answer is 5734.76 Angstrom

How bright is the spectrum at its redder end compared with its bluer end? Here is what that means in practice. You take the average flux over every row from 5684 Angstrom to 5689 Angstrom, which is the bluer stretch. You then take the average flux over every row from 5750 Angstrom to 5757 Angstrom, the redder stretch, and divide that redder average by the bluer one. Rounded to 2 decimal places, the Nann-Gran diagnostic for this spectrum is 1.08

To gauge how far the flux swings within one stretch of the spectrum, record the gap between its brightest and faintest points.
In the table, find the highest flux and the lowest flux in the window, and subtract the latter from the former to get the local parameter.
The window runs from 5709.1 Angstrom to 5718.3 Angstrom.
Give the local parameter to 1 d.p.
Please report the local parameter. 12.6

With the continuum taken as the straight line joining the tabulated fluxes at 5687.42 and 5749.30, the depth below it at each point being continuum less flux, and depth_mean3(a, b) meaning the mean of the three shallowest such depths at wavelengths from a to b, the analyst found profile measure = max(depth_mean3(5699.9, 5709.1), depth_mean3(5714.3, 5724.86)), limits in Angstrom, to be -2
